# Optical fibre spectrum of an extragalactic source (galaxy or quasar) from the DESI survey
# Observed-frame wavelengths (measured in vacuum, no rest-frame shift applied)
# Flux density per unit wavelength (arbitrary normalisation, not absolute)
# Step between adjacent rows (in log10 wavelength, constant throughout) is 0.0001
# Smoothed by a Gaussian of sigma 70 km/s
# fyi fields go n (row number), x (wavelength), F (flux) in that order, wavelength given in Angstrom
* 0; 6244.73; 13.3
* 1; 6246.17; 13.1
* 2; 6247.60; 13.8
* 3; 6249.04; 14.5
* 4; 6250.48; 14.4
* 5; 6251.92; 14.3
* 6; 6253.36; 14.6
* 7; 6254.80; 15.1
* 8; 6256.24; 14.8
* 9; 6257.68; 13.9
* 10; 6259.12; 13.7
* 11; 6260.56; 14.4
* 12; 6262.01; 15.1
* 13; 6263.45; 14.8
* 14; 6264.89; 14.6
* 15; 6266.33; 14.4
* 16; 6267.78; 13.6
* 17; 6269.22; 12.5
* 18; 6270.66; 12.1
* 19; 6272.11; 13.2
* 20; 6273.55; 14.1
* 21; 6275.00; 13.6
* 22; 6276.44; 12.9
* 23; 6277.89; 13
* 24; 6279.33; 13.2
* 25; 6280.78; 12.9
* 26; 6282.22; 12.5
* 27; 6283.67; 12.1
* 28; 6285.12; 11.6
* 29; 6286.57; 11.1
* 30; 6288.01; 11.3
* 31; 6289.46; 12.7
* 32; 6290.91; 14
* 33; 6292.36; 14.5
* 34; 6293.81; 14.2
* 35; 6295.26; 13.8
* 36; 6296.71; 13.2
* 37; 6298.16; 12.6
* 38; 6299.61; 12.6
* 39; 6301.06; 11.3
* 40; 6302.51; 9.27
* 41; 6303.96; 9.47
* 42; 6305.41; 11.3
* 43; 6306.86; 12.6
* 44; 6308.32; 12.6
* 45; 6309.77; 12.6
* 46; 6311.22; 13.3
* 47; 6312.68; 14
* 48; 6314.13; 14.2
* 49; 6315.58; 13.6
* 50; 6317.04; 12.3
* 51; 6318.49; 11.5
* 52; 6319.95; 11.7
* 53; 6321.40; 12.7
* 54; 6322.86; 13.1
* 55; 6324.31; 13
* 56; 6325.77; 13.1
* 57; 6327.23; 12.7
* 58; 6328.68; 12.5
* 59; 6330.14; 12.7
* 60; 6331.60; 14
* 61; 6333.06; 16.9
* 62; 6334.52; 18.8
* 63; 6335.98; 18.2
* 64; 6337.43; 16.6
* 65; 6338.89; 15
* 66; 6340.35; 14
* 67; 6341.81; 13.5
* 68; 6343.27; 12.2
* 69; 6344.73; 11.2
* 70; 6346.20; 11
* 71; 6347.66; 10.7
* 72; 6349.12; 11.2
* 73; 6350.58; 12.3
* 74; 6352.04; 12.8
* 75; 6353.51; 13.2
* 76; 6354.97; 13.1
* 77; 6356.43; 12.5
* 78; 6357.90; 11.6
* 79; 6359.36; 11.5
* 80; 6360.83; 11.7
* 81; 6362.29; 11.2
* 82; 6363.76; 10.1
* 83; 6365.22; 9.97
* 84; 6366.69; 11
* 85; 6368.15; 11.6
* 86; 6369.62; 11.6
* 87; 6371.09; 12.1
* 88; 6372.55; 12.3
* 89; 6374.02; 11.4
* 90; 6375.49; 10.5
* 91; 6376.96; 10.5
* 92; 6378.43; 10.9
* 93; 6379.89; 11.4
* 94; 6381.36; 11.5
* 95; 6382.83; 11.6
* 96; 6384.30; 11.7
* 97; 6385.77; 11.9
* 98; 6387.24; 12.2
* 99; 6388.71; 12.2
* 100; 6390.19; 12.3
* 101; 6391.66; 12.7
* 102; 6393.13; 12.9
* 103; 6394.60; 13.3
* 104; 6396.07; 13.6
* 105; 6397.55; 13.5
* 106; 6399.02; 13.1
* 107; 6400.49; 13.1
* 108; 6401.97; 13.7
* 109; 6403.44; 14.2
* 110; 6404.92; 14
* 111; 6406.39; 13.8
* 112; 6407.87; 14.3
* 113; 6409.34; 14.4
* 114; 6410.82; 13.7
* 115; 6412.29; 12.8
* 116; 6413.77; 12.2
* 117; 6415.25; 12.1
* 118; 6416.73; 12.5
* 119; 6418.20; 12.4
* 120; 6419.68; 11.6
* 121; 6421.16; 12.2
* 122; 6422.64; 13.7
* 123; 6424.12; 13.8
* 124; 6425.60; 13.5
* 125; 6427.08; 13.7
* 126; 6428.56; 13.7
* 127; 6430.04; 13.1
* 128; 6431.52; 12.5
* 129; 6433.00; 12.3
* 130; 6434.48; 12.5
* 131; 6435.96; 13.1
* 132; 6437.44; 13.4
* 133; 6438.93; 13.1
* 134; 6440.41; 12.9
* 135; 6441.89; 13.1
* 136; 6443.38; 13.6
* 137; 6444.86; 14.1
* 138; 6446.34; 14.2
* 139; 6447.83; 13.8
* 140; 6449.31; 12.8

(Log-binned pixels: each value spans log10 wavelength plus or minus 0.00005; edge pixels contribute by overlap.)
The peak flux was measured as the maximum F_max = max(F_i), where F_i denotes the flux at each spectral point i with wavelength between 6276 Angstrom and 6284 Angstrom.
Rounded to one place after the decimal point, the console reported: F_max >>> 13.2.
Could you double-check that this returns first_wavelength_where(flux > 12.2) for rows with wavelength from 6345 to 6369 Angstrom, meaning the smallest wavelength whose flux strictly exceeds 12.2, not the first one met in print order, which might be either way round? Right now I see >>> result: 6350.58 Angstrom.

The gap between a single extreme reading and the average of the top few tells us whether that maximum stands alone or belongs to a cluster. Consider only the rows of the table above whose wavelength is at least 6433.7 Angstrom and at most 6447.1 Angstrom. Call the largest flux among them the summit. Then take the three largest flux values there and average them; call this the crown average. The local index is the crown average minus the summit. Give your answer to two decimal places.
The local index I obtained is -0.23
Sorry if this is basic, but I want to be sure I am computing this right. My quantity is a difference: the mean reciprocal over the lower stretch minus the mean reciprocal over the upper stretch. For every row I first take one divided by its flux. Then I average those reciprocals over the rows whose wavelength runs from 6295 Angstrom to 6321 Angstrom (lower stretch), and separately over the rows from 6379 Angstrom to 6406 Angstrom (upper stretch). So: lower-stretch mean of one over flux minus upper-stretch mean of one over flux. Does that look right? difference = 0.003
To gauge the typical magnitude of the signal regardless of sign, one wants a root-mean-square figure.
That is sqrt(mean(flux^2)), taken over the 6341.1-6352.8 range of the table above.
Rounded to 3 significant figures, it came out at 11.9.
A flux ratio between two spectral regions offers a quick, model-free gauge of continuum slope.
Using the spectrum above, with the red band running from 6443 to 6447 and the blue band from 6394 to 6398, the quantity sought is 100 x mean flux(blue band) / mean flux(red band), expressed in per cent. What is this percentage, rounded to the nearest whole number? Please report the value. 96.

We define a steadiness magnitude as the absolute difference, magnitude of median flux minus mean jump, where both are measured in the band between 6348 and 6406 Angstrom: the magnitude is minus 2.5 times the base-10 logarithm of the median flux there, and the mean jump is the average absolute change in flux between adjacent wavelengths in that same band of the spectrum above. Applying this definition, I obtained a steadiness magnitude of 3.09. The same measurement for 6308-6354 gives 3.54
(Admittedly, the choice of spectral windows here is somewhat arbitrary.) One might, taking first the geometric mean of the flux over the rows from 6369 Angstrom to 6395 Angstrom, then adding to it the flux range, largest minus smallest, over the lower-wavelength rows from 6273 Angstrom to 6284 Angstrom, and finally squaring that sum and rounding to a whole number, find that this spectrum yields 191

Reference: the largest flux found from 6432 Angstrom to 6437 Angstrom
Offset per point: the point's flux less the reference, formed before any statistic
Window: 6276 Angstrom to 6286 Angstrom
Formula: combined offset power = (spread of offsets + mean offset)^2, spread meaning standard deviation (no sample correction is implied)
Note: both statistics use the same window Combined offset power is 0.00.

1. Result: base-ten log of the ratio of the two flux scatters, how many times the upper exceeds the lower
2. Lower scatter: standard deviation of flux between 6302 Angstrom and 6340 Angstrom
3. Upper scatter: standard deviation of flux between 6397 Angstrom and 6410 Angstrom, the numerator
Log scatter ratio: -0.7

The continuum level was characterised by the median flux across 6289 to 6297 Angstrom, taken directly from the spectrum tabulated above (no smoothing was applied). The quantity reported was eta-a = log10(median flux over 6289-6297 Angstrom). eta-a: 1.14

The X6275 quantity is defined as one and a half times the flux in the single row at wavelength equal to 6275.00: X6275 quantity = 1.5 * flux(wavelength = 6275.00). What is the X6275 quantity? 20.4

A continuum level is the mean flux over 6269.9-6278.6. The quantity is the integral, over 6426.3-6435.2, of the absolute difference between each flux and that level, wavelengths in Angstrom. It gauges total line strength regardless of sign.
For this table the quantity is 4.9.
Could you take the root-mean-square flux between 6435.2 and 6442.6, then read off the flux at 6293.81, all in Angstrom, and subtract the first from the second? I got 1.1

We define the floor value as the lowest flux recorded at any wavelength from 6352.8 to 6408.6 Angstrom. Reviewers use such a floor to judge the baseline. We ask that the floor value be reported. 9.97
